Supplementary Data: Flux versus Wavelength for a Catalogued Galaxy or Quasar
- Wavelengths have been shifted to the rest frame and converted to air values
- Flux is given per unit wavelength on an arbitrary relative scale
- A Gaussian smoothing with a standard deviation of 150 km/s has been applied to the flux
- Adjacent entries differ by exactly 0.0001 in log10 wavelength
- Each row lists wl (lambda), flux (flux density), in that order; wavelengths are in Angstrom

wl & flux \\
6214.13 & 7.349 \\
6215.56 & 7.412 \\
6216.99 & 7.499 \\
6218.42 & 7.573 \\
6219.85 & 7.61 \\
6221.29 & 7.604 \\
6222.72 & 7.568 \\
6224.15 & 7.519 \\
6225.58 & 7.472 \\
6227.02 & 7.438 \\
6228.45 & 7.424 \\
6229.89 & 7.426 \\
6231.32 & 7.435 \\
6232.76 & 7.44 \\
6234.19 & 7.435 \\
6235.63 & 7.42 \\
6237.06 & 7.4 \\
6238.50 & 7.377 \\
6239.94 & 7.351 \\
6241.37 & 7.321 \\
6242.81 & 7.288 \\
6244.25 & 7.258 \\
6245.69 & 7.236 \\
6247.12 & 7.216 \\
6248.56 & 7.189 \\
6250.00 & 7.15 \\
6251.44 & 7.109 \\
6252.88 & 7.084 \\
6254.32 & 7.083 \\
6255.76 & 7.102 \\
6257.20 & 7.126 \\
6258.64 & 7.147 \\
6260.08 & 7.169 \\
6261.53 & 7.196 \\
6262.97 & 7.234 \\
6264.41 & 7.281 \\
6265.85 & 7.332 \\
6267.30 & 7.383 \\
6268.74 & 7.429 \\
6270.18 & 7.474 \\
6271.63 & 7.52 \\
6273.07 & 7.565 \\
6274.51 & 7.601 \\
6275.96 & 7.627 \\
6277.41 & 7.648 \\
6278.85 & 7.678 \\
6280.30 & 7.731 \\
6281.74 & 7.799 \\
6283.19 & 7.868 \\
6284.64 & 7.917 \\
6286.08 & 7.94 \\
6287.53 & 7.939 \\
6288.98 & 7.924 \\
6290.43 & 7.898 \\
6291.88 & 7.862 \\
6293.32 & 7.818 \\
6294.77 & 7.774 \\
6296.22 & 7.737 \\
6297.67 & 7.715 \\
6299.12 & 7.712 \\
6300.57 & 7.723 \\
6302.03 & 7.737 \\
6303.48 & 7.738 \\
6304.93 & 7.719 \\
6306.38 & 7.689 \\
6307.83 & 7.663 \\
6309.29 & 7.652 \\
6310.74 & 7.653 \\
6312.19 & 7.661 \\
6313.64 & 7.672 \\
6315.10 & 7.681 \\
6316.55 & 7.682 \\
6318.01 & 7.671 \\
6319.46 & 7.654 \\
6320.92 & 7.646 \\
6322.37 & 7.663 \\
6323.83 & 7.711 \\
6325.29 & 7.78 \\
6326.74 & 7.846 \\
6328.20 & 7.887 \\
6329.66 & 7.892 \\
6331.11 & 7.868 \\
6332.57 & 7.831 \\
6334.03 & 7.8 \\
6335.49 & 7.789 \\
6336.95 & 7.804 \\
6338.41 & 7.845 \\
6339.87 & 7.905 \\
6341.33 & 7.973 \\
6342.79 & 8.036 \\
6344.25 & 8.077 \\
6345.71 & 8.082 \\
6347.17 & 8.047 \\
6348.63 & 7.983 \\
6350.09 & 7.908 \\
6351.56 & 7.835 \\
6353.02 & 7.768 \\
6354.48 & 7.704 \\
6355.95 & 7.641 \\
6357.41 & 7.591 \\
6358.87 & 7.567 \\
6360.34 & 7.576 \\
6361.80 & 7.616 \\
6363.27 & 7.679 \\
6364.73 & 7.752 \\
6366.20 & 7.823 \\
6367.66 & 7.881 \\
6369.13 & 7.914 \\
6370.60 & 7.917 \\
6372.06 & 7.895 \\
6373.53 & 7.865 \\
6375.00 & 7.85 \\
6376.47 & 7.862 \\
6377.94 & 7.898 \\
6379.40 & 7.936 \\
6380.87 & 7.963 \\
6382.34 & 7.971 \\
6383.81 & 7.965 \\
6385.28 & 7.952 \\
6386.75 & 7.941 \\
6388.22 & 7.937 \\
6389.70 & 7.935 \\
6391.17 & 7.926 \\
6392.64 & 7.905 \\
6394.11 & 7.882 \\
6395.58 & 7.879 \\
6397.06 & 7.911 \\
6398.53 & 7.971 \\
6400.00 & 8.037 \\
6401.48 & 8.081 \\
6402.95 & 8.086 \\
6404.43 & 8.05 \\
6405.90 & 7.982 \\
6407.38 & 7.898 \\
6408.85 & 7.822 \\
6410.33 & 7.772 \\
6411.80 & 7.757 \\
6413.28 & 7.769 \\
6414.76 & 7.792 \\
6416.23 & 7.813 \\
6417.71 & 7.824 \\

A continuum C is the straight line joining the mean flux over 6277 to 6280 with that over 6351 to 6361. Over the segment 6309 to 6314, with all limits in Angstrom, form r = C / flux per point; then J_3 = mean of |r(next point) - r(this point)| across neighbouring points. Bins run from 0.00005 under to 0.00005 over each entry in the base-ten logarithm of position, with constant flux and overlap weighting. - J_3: 0.001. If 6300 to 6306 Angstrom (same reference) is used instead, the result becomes 0.001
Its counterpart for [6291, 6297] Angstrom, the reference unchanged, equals 0.005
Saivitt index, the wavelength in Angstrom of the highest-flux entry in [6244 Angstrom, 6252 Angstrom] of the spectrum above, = 6244.25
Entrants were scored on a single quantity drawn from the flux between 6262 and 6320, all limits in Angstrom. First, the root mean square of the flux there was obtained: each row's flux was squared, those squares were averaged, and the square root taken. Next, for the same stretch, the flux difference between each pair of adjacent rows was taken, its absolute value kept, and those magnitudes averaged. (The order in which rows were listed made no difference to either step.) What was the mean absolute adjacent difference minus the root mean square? -7.65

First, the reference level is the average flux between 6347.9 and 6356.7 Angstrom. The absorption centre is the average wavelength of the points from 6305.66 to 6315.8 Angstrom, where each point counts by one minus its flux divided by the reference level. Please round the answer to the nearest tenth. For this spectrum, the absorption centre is 6310.7 Angstrom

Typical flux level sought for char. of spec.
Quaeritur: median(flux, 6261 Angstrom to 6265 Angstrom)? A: 7.23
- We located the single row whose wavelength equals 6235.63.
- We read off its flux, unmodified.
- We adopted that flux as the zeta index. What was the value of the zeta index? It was 7.42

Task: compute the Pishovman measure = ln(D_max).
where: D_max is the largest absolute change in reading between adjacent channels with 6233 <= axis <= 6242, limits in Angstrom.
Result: -3.51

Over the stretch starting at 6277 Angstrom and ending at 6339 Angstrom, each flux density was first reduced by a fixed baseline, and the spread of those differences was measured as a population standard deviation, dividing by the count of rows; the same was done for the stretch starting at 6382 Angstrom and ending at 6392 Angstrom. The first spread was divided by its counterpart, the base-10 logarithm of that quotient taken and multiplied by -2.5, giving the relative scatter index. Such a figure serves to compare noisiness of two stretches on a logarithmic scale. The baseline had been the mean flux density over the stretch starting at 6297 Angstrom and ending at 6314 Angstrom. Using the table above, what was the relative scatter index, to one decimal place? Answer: -2.0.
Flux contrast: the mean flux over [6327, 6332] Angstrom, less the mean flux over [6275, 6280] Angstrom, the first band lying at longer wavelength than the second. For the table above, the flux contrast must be 0.23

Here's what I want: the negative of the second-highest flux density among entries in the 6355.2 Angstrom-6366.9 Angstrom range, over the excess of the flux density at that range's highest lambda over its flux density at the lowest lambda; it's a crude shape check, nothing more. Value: -43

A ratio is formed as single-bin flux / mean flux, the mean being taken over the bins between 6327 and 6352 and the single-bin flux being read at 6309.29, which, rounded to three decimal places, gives 0.967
